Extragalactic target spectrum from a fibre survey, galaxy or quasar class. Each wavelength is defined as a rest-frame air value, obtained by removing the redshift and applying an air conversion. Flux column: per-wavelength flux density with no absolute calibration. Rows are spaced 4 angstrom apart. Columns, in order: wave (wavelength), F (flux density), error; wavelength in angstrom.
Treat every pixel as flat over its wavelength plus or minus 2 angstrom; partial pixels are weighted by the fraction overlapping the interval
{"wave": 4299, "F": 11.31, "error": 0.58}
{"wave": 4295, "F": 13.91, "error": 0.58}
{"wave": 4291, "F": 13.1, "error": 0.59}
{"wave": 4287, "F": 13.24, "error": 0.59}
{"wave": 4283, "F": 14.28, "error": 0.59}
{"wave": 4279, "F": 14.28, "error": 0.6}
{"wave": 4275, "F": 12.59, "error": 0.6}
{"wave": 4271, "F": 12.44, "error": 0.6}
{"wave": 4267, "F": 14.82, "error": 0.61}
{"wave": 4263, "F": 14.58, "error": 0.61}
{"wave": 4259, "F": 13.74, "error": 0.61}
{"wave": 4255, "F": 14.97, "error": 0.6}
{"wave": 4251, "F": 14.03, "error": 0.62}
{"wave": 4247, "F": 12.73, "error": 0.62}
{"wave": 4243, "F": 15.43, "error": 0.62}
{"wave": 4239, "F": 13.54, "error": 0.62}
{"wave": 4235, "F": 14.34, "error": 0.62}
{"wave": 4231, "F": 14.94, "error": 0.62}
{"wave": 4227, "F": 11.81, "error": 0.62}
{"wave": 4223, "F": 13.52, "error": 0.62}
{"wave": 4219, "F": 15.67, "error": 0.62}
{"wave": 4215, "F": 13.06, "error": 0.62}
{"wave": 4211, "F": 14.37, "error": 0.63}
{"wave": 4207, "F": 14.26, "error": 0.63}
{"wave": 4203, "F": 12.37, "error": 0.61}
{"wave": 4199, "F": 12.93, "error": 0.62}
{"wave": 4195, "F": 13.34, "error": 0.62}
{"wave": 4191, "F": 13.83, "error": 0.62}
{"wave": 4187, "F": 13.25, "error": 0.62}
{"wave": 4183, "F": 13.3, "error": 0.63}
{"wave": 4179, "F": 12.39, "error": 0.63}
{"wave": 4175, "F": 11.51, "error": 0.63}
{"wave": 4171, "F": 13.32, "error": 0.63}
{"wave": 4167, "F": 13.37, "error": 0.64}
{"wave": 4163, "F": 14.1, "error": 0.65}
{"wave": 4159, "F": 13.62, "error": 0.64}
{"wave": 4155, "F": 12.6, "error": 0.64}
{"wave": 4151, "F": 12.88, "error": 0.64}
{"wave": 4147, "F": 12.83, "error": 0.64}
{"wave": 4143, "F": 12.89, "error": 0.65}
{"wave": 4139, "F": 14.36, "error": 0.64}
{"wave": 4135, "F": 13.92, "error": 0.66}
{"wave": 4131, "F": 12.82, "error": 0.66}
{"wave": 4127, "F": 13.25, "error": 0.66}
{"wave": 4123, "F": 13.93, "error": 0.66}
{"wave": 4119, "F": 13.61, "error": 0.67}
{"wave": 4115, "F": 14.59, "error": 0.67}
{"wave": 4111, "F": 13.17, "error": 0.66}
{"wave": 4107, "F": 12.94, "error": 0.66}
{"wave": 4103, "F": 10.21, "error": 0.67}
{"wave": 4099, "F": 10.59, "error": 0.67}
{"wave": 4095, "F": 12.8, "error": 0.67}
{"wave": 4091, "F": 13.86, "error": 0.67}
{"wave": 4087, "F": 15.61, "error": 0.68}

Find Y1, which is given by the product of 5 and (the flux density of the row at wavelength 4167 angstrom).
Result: 67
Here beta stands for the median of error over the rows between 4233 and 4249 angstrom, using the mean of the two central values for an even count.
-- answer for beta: 0.62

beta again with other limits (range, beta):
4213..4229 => 0.62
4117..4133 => 0.66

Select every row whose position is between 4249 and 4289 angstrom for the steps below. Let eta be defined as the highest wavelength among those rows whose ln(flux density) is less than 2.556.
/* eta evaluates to 4275 angstrom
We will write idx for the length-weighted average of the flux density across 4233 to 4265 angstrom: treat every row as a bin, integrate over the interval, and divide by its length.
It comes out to 14.2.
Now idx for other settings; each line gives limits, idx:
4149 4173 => 13.3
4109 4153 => 13.5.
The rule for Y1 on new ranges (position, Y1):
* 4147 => 64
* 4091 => 69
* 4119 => 68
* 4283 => 71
